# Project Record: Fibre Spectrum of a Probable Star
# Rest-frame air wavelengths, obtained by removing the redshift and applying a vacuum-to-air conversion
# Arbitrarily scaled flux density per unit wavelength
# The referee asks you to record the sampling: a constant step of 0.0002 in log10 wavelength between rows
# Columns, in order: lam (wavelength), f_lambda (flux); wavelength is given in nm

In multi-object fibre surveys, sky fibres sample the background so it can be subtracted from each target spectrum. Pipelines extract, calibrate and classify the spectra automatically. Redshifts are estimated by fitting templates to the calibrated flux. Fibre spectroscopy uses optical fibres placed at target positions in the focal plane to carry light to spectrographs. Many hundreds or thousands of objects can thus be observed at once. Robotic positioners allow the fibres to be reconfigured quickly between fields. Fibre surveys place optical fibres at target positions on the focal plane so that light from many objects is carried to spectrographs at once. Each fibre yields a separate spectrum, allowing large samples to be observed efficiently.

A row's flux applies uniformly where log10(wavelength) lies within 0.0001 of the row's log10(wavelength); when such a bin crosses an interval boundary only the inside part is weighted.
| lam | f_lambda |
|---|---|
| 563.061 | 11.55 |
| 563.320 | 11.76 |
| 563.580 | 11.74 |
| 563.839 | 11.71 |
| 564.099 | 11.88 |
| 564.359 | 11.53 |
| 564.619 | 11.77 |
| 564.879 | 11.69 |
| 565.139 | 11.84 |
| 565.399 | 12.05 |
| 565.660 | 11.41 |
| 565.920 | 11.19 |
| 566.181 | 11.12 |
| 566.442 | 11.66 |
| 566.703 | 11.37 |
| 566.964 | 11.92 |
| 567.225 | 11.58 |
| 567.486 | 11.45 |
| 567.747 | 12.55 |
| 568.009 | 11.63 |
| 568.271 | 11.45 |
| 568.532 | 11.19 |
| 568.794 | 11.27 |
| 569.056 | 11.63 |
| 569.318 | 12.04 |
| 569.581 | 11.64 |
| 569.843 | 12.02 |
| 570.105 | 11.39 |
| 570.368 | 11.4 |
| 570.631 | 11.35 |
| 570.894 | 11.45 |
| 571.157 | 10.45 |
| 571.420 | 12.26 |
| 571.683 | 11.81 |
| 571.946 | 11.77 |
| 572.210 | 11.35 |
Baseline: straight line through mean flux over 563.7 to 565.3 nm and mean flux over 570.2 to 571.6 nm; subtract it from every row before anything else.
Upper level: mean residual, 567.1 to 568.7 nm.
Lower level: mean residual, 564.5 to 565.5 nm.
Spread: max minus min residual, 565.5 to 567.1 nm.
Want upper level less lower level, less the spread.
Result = -0.9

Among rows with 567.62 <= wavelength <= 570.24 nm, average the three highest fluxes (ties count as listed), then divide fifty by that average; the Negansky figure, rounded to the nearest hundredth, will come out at 4.10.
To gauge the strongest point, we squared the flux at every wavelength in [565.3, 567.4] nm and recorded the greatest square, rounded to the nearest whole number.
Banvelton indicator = 145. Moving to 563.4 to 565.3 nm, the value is 141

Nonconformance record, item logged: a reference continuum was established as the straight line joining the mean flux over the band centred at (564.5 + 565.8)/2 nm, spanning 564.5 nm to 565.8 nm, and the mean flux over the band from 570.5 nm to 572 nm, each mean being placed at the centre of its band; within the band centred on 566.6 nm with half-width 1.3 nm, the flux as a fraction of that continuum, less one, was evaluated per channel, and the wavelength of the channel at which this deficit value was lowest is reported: 566.181 nm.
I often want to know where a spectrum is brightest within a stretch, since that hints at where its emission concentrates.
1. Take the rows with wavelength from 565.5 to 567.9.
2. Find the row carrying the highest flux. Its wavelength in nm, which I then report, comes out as 567.747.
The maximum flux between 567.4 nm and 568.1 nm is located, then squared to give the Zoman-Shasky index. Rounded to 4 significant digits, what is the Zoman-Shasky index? 157.5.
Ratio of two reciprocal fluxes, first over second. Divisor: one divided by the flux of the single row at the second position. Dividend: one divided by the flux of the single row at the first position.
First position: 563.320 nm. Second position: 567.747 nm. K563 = 1.07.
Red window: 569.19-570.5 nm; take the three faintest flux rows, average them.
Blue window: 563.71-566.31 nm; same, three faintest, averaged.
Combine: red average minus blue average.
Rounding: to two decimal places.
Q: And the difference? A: 0.24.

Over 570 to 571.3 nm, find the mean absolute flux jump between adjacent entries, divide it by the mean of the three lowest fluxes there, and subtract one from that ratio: -0.974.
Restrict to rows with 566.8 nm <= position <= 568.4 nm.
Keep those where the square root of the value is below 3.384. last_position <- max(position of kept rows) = 568.271 nm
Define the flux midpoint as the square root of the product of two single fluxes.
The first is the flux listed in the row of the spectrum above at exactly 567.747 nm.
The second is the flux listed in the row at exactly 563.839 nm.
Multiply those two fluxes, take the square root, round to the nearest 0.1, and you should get 12.1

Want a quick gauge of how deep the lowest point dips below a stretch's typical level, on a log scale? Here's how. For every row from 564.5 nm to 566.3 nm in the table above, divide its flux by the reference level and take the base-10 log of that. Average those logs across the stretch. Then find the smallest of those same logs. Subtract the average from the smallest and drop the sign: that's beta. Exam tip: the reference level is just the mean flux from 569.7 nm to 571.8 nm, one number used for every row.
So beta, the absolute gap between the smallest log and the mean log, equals 0.0175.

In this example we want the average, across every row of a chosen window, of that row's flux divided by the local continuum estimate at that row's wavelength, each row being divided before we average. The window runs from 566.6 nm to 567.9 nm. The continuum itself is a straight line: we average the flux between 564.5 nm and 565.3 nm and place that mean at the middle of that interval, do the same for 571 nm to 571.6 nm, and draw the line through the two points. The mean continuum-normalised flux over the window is 1.01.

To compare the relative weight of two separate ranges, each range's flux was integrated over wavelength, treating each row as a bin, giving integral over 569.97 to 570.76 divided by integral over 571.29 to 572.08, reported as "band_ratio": 0.95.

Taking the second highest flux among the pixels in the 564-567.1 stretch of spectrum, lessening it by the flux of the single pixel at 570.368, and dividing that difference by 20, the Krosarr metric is 0.026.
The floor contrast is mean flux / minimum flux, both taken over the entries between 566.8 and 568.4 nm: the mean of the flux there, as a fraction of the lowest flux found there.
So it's 1.03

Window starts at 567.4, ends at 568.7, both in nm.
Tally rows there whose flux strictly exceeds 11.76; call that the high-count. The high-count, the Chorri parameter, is 1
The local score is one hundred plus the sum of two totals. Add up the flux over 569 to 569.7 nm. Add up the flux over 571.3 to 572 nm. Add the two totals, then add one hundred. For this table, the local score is 171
